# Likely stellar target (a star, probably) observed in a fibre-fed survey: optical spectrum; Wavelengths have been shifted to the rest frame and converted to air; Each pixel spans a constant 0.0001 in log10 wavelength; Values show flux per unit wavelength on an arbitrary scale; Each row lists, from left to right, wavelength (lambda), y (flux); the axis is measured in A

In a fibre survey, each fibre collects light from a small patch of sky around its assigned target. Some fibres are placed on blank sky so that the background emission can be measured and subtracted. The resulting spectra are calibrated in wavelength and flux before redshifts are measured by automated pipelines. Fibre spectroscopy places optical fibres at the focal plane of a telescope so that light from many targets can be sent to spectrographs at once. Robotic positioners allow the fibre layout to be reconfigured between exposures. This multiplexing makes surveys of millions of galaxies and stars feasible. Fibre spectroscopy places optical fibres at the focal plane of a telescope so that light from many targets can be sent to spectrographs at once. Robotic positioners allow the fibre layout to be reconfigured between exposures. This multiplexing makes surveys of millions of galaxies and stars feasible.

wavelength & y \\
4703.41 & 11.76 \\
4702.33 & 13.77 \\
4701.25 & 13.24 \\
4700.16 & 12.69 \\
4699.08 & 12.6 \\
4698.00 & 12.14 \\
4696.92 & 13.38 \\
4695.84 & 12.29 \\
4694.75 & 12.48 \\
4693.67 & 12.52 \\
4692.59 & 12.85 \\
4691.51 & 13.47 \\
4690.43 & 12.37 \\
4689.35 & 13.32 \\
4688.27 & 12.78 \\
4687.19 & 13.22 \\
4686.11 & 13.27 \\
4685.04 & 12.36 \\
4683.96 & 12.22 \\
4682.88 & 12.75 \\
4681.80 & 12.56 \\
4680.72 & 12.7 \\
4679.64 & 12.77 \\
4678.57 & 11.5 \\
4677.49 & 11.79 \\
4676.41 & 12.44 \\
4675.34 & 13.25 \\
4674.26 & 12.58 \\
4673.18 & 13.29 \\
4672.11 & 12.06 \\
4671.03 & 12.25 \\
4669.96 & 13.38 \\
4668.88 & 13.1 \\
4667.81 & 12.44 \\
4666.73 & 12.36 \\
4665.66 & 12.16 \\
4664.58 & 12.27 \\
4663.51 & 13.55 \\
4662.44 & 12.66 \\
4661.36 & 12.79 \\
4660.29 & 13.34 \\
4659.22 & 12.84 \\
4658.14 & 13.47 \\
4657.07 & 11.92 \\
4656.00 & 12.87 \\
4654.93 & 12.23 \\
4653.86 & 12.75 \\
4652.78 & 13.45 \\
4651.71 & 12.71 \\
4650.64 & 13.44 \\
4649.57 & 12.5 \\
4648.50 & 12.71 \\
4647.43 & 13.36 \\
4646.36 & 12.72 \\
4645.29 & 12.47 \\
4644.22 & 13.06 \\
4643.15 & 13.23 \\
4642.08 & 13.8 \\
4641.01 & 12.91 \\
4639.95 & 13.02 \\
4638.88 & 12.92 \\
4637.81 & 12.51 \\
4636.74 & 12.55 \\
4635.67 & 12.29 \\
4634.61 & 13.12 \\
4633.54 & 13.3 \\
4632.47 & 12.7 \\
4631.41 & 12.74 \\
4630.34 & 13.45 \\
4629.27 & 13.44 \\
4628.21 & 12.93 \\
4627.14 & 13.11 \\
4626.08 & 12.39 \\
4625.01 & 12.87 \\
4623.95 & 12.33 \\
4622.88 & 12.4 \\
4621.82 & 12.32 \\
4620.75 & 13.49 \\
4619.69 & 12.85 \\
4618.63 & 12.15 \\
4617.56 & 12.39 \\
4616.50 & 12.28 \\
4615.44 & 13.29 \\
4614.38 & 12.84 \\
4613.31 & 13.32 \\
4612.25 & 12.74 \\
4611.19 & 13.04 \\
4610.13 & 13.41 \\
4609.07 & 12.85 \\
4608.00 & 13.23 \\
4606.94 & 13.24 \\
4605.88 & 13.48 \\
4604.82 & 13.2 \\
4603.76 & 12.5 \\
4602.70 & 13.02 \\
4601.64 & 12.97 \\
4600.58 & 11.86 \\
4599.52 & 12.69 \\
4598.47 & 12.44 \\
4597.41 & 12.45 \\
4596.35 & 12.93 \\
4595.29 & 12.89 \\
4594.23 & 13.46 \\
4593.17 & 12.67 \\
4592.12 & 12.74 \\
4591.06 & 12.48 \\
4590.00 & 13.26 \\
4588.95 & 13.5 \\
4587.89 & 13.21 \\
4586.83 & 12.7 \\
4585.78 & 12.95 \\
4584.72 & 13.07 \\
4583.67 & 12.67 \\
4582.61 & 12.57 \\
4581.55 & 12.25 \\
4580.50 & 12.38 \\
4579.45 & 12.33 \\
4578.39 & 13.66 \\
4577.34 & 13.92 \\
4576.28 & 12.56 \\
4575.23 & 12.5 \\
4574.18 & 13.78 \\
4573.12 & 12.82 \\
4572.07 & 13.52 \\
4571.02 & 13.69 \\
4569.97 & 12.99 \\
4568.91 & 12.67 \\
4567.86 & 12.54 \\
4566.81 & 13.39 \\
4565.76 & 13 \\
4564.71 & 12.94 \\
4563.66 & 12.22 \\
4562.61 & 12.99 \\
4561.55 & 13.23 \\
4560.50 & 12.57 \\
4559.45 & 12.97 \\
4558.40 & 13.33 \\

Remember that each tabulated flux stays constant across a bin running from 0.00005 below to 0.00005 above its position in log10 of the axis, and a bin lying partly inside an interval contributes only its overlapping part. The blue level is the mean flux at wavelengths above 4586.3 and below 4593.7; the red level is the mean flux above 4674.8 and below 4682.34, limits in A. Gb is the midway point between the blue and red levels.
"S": 12.7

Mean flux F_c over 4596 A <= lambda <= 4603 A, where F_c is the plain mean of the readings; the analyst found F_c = 12.6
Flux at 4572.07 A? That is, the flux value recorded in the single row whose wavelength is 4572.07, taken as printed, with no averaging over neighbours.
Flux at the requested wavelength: 13.52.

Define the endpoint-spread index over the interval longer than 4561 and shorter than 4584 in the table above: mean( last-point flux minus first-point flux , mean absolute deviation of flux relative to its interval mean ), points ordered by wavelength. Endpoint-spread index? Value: -0.1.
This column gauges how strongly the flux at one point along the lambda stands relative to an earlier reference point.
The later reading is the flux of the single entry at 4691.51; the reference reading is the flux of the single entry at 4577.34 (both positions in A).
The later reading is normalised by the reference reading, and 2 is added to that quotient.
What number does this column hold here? 2.97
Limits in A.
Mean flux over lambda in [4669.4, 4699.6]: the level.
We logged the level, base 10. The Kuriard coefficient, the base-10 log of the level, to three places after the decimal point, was 1.103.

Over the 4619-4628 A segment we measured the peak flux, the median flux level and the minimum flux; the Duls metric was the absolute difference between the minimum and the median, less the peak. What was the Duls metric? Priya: -13.2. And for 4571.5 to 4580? -13.1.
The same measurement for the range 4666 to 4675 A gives -12.9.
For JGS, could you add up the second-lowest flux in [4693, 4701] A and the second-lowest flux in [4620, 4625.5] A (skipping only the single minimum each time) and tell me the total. 24.6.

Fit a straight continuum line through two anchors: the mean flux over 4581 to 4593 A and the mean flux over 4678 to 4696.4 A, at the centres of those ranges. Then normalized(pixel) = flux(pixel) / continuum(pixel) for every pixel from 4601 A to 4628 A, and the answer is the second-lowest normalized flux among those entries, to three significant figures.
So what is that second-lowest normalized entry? 0.959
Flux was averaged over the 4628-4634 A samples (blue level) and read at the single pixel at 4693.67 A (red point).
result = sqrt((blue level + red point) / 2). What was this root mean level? 3.579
